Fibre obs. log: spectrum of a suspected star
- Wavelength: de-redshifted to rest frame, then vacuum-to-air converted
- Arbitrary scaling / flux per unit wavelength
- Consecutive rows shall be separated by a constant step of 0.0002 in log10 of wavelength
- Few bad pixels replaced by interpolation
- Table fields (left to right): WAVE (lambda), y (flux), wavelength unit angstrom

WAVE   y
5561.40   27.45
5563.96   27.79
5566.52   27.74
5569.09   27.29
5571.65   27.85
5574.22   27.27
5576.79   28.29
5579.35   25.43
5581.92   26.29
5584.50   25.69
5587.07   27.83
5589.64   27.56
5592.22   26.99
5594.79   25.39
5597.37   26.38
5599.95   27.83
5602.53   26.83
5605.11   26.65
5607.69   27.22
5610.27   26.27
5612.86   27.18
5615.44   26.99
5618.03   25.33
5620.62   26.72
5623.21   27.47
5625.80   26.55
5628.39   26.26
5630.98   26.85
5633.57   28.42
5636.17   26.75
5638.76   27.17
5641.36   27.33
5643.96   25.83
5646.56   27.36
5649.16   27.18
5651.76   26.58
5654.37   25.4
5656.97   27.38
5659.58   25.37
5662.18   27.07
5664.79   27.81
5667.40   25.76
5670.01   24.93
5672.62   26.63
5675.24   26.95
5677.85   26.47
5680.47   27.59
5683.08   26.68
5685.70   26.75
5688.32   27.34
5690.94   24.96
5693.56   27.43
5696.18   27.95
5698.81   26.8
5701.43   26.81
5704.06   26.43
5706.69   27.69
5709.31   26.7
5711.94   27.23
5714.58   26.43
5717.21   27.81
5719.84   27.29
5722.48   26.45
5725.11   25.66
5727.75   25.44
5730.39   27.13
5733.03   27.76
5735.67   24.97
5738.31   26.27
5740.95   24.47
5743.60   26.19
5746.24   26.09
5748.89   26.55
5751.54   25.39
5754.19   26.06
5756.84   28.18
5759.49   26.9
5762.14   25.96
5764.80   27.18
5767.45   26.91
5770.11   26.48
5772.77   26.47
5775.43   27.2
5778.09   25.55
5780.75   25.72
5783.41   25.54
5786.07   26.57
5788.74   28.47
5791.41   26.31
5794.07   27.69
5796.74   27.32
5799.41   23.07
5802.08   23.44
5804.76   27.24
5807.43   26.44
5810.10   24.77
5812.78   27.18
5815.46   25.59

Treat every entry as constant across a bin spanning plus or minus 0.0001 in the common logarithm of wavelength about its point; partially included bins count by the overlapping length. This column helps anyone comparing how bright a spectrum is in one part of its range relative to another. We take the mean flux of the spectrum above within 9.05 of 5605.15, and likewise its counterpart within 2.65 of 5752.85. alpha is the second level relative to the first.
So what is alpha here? 0.96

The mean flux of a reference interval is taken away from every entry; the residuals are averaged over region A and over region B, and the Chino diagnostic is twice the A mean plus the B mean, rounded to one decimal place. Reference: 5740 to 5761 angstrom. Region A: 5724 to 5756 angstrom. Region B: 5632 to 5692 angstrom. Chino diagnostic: 0.0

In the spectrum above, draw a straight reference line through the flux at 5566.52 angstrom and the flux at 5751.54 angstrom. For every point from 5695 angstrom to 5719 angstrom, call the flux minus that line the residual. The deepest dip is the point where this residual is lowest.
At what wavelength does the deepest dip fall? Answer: 5704.06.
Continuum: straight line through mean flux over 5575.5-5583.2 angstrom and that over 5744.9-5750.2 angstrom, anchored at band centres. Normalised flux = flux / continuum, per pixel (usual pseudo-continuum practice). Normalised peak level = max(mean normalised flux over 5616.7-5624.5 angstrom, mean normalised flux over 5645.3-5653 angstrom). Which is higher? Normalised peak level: 1.019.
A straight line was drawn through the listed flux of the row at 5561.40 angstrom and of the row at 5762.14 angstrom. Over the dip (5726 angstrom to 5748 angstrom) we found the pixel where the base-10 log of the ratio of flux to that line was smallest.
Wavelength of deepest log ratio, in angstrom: 5740.95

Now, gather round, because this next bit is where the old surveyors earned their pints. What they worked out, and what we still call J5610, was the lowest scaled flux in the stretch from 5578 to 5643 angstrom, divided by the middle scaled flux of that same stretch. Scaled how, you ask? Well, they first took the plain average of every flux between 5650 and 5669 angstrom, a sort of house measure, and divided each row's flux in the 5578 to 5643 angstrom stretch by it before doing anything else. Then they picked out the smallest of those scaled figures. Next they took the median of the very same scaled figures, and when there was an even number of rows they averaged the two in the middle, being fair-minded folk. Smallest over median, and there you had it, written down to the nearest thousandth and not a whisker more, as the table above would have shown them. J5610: 0.944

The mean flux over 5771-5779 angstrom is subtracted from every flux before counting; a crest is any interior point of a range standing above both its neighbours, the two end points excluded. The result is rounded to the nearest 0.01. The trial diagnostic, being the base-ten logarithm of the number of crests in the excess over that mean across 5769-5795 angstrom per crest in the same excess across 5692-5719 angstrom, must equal -0.12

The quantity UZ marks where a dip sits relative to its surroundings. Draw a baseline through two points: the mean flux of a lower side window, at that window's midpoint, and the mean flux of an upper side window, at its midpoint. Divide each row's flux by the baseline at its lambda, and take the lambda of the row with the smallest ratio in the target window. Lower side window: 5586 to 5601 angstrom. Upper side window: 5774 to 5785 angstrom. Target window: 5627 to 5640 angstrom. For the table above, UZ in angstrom 5628.39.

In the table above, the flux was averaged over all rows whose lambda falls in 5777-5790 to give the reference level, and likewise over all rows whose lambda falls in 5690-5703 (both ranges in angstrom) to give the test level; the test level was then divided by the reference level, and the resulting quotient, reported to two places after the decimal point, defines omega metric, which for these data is 1.02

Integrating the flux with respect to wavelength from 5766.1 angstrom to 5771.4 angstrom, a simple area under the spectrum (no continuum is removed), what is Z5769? 142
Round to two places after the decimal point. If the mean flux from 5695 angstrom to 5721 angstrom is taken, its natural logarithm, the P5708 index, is 3.30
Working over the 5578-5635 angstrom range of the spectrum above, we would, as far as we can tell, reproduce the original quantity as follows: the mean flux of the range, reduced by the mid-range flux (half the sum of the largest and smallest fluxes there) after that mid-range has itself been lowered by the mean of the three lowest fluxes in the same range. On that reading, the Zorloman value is 25.2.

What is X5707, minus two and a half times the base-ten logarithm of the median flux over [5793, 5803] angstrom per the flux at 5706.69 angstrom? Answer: 0.09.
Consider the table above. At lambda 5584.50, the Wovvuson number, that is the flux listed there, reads 25.69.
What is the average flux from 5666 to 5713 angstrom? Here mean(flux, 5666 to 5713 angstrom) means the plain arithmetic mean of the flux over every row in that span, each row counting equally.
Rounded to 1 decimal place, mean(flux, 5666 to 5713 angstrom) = 26.7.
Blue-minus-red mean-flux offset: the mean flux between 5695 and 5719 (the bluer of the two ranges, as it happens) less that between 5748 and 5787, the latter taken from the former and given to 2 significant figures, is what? 0.65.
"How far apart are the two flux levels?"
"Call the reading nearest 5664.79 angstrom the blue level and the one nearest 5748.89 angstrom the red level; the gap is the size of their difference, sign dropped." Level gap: 1.3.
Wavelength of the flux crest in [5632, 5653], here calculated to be 5633.57 angstrom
